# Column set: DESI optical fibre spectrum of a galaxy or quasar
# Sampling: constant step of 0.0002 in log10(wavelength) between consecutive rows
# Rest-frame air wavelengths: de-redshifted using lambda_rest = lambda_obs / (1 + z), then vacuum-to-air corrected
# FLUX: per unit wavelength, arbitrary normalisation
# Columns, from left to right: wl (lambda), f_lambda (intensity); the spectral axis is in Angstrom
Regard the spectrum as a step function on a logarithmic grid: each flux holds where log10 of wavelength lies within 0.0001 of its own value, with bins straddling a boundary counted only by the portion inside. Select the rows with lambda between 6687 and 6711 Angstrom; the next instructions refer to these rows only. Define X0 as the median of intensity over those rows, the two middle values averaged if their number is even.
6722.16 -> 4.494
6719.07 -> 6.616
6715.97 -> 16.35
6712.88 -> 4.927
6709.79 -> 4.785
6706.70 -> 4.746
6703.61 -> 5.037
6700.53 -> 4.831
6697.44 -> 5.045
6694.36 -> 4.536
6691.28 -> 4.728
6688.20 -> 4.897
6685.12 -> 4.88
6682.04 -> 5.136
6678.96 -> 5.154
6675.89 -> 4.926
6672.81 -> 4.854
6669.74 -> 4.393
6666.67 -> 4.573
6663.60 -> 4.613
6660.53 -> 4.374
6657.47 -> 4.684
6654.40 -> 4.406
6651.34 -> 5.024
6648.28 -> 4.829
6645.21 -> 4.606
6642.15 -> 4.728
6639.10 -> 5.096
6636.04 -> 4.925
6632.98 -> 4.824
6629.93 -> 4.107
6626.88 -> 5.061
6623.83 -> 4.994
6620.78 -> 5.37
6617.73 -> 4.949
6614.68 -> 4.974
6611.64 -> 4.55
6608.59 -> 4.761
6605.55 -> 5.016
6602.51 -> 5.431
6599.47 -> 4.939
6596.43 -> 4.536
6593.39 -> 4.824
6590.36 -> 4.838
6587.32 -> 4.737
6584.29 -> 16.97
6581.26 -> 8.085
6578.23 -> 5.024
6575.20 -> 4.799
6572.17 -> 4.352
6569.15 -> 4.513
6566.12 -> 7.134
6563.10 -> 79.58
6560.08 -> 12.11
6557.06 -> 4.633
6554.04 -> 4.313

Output 4.81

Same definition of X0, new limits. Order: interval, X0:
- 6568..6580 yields 4.66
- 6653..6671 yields 4.49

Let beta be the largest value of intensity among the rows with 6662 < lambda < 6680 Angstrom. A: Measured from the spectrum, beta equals 5.154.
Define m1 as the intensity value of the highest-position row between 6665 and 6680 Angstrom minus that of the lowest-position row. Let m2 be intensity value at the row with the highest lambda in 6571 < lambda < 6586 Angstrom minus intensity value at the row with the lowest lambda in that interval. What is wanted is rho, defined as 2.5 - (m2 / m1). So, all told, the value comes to -19.2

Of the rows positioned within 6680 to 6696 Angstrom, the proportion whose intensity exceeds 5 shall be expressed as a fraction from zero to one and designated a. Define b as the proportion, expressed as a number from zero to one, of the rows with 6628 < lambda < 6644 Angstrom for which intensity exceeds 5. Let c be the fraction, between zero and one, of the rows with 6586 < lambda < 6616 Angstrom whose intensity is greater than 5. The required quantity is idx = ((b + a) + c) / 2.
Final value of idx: 0.30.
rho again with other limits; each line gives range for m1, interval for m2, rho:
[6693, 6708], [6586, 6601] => 1.5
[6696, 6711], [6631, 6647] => 1.7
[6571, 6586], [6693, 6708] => 2.5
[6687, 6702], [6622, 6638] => 1.5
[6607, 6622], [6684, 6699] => 2.2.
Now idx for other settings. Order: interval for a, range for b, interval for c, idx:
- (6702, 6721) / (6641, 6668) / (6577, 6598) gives 0.52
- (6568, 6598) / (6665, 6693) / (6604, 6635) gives 0.41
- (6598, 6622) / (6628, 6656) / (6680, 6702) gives 0.44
